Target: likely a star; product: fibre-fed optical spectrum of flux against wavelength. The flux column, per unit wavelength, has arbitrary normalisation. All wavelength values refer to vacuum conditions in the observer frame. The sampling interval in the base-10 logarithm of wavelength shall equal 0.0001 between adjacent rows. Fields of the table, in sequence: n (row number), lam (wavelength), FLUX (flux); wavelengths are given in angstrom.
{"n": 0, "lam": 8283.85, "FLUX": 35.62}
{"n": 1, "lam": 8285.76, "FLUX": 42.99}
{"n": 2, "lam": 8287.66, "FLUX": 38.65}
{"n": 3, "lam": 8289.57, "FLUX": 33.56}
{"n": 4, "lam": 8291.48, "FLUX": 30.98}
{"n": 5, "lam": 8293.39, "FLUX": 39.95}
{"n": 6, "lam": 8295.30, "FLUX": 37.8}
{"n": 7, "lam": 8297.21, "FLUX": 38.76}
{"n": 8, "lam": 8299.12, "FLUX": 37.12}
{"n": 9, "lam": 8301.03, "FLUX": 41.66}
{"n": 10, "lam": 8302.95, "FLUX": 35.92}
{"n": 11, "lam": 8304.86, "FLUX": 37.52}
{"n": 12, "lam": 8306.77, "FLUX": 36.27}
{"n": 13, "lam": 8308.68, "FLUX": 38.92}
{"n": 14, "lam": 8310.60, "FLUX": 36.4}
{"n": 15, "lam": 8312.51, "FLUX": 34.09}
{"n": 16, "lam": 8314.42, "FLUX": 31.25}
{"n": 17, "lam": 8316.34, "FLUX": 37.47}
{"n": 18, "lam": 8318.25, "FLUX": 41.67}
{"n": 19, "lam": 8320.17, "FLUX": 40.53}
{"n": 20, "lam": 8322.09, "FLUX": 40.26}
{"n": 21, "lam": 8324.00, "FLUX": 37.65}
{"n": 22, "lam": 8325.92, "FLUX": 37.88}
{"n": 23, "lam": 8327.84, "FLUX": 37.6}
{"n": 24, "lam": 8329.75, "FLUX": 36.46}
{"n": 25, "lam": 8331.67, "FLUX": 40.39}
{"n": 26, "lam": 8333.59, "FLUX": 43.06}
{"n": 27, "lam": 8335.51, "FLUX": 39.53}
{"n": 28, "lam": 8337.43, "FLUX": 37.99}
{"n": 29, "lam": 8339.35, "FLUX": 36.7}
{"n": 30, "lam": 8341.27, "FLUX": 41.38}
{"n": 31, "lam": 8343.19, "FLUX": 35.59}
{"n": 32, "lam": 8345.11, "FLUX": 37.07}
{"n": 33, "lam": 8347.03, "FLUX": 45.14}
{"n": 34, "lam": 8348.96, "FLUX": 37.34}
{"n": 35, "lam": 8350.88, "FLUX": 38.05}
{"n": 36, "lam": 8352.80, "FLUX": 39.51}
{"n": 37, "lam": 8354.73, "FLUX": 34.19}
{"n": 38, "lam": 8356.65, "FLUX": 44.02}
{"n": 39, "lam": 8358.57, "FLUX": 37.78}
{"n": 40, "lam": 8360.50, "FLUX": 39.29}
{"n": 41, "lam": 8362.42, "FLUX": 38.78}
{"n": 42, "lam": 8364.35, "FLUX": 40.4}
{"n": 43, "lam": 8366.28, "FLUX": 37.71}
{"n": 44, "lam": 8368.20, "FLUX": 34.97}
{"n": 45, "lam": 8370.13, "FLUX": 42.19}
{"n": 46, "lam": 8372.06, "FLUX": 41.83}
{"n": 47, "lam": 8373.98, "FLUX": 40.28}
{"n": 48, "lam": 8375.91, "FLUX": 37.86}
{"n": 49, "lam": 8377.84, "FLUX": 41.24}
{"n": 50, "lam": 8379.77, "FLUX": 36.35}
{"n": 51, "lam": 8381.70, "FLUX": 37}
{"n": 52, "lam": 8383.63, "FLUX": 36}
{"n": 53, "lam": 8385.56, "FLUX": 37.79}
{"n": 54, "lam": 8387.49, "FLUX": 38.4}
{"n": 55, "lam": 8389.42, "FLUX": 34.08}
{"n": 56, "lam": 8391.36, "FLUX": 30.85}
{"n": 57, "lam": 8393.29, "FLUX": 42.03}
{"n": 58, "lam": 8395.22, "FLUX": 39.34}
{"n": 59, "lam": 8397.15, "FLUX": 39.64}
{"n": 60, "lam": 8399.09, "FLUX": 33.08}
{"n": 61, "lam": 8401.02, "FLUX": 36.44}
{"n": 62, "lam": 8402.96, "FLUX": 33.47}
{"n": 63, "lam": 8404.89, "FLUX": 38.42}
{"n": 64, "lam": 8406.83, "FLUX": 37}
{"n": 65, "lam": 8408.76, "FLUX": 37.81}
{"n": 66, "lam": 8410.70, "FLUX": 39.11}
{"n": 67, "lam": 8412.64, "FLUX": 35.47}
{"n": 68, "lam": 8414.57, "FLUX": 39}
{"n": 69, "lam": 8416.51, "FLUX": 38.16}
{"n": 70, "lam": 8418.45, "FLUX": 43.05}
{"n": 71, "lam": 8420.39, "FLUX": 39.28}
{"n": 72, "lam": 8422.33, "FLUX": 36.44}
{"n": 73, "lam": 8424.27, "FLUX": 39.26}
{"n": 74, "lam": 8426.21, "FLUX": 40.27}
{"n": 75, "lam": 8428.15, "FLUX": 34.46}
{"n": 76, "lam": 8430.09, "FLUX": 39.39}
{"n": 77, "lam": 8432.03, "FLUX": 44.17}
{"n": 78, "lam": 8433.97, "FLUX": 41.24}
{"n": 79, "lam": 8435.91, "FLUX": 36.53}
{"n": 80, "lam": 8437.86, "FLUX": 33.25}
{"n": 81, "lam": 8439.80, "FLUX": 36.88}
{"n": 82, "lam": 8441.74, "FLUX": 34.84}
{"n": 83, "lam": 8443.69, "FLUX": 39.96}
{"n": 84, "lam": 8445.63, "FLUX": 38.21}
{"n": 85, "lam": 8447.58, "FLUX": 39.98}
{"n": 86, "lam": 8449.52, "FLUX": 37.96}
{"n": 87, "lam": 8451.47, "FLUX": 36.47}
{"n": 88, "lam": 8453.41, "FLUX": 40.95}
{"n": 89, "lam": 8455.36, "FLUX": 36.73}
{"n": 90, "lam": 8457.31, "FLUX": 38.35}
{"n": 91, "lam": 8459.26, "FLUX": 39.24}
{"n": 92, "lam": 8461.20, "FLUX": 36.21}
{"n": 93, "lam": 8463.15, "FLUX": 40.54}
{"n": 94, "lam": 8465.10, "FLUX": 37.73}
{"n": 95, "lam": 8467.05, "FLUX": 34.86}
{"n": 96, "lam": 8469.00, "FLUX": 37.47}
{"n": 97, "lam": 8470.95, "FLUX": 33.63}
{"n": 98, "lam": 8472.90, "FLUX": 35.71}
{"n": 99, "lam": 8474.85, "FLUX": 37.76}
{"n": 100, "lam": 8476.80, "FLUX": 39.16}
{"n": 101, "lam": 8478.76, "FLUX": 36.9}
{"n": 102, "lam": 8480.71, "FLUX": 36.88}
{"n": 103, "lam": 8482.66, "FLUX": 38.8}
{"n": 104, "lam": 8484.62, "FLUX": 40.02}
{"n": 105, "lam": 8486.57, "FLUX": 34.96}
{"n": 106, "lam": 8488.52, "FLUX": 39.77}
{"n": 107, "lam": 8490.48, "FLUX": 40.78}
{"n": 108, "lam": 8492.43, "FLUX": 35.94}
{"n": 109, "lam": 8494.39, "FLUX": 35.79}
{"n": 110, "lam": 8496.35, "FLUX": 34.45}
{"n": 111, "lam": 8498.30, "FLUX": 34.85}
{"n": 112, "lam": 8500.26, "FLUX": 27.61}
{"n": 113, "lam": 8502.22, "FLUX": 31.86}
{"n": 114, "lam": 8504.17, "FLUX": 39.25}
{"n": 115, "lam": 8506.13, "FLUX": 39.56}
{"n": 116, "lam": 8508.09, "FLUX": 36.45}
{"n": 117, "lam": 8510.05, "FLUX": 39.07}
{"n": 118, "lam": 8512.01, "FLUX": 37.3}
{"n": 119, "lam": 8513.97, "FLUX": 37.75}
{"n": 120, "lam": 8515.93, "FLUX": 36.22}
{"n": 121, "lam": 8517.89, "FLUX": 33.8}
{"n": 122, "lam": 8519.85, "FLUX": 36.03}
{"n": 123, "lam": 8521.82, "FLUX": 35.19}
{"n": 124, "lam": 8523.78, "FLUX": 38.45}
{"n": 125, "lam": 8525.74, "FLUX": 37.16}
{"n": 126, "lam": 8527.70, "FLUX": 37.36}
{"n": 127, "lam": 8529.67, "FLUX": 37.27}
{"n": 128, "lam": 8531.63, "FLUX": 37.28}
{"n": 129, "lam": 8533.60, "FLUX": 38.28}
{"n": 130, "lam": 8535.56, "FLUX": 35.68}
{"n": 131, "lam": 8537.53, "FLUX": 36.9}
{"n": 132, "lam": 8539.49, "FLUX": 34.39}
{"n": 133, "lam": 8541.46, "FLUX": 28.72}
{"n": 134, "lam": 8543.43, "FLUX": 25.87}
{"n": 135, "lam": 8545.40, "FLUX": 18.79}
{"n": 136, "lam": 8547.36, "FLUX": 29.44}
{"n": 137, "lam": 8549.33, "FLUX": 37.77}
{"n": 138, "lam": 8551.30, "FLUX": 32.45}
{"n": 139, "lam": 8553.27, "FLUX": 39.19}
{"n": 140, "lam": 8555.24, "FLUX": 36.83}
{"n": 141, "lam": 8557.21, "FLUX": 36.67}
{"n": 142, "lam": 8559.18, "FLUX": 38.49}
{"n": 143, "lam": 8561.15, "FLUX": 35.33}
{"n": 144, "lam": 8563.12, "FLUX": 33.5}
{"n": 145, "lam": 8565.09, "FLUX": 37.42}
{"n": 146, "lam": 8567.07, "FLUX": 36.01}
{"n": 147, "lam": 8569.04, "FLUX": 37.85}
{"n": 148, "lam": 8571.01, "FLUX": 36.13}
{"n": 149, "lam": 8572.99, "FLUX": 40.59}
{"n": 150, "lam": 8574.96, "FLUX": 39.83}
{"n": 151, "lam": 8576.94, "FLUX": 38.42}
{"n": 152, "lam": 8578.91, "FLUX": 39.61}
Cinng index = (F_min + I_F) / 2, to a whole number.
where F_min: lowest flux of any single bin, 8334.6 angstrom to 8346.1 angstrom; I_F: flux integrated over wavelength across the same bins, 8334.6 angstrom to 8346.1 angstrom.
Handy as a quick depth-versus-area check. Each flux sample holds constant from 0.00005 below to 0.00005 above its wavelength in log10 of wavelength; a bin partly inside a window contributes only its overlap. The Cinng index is 237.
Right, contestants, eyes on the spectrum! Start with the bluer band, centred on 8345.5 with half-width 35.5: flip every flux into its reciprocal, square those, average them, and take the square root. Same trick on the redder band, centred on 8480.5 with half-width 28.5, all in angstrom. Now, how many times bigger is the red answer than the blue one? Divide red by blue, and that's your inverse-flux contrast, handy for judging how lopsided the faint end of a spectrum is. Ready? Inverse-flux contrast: 1.05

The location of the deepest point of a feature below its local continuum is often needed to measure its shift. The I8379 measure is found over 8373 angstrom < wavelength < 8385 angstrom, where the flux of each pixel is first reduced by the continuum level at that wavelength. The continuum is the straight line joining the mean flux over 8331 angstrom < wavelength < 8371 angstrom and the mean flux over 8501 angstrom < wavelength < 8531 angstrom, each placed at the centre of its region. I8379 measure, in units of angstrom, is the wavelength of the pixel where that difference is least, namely 8383.63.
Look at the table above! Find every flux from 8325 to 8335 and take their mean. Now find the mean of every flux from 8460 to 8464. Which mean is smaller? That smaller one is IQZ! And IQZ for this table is 38.4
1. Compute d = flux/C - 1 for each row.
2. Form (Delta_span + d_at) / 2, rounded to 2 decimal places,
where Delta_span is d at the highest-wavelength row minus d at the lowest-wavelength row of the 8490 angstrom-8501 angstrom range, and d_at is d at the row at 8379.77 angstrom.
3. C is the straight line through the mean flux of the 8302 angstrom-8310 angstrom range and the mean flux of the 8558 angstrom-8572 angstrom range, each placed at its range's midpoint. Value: -0.19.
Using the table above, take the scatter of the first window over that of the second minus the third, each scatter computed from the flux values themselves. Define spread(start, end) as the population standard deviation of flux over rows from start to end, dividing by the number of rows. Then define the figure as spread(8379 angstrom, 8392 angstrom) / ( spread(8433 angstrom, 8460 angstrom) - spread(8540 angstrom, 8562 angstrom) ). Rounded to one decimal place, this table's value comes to -0.6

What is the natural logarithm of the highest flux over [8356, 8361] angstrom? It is 3.78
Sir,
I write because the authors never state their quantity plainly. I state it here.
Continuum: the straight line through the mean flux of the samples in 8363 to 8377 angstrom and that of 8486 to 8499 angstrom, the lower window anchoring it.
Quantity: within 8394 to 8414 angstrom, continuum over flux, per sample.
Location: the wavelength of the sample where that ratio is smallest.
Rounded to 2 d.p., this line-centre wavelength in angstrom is 8397.15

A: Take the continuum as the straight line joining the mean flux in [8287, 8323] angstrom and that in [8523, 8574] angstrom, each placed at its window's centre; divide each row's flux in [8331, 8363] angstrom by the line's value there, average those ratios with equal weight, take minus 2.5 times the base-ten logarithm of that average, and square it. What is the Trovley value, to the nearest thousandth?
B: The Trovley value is 0.004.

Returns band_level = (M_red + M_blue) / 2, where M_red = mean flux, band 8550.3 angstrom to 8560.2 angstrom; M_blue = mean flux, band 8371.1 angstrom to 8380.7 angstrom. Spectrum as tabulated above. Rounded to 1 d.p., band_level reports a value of 38.1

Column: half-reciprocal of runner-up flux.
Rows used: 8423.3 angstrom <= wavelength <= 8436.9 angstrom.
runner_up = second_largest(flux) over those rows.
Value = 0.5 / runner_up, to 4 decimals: 0.0121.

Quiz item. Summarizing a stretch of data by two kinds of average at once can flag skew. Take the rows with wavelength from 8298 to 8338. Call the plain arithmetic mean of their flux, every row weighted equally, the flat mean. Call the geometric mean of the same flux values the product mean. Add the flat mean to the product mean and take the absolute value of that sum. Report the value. 76.1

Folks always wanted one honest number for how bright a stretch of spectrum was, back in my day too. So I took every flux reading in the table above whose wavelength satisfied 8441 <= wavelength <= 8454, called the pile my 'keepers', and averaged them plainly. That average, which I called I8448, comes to 38.3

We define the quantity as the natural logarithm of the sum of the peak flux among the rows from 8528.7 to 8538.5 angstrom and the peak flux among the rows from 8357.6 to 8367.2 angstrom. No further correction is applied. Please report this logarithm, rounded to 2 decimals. 4.37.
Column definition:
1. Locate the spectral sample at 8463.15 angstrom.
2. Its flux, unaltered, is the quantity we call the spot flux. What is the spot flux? 40.54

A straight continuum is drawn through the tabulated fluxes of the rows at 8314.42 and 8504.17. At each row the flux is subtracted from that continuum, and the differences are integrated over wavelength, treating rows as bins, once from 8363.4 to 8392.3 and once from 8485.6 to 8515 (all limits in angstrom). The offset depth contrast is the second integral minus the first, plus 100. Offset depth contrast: 292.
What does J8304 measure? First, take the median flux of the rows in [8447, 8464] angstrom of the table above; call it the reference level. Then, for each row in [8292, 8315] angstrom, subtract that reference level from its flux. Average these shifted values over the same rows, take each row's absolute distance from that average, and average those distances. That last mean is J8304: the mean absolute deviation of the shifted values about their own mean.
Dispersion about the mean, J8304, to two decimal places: 1.96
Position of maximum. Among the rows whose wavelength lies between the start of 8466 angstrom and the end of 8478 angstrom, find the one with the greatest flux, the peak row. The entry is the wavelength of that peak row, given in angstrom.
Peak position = 8476.80 angstrom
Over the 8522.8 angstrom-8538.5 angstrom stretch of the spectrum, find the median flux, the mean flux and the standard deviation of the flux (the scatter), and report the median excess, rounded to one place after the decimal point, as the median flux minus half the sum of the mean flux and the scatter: 18.2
